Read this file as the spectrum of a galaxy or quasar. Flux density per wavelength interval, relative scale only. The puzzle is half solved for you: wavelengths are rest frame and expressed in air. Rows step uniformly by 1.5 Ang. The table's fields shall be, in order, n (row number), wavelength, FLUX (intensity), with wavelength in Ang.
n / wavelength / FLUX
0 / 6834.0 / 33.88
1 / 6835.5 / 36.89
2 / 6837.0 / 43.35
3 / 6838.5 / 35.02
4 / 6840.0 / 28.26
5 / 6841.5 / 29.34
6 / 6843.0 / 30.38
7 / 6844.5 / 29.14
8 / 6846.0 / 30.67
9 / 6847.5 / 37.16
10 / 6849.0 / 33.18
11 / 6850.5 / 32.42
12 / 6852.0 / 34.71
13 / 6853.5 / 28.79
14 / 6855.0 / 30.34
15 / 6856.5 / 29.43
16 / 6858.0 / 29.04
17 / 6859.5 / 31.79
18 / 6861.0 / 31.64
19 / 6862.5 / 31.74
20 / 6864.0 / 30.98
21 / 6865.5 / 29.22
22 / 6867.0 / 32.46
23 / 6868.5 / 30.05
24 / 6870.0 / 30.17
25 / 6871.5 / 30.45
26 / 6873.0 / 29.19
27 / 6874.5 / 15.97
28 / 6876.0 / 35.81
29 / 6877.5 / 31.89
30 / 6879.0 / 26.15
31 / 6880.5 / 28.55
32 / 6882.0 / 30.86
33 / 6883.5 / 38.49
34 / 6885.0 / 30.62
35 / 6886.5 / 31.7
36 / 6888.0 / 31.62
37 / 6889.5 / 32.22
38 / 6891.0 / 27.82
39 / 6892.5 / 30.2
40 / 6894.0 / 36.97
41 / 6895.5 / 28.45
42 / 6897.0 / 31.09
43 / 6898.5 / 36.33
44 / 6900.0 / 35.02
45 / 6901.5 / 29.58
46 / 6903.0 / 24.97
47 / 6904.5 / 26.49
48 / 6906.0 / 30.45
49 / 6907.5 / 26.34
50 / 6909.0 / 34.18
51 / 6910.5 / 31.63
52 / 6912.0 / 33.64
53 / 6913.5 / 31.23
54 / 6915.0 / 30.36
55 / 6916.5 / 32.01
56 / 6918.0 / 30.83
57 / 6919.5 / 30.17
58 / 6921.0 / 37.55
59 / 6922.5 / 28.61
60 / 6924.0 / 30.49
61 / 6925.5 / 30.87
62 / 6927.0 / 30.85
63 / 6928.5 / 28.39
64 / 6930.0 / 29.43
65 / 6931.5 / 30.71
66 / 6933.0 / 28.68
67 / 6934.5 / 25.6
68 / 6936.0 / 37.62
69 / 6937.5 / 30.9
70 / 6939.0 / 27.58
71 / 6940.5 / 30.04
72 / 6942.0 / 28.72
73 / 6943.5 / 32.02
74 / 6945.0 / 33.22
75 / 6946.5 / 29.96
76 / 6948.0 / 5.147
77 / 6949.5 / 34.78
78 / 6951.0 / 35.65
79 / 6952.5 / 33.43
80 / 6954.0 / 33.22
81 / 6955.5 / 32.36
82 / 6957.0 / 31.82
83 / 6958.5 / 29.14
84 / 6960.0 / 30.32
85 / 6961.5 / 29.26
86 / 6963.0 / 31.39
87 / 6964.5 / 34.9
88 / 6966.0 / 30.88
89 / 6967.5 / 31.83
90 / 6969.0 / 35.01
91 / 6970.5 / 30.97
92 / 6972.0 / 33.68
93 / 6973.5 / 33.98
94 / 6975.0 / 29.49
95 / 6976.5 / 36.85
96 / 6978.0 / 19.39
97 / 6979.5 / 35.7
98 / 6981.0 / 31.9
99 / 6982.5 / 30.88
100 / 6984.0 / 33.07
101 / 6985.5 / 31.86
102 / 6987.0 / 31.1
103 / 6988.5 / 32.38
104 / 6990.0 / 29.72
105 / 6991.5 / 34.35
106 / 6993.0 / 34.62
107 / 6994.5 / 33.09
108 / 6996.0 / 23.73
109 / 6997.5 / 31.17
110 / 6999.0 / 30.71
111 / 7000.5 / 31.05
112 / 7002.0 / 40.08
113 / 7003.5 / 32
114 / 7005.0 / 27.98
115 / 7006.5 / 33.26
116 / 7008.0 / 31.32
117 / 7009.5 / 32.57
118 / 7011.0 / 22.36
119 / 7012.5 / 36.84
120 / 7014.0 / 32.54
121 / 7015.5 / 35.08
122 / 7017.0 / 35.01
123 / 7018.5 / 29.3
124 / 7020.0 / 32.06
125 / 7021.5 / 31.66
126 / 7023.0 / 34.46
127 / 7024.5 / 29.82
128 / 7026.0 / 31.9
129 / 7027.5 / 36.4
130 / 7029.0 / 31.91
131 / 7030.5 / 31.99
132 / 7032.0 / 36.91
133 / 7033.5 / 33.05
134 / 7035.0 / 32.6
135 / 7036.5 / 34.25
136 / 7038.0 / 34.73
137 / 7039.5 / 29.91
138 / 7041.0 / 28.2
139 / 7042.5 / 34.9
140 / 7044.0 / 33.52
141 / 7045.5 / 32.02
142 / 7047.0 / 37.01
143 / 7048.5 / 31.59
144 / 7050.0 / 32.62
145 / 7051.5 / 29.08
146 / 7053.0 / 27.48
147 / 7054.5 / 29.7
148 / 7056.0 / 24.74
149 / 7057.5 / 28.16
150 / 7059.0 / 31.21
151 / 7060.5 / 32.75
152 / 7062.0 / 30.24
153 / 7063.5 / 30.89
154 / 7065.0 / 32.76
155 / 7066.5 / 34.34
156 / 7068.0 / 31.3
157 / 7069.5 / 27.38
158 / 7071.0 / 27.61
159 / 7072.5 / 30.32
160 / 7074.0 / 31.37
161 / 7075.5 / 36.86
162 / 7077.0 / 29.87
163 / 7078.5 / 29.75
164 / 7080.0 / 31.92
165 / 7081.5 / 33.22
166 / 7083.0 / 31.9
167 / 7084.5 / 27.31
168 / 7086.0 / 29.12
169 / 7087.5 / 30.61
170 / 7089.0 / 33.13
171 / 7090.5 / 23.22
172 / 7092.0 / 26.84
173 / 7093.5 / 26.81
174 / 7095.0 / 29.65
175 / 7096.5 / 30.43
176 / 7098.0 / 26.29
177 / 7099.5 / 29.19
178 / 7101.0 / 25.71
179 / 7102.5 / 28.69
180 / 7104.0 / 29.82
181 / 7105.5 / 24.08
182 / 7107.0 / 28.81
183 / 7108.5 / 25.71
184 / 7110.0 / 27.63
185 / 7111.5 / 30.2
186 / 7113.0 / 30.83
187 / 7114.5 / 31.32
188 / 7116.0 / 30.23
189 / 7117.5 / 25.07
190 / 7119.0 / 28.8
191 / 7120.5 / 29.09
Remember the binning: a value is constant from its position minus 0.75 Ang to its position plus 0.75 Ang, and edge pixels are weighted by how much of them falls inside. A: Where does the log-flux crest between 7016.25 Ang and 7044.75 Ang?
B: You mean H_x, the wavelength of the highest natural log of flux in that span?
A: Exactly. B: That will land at 7032.0 Ang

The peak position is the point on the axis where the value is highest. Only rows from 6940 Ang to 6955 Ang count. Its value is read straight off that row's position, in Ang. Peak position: 6951.0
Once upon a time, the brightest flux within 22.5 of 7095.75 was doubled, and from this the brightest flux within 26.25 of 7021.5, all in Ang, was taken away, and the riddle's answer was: 34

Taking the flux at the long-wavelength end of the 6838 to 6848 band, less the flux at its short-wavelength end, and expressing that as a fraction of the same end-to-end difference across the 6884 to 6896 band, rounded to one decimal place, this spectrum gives -1.0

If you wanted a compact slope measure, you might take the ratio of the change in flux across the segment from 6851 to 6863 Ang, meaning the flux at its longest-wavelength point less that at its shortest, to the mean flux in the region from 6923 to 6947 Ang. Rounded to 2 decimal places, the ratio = -0.10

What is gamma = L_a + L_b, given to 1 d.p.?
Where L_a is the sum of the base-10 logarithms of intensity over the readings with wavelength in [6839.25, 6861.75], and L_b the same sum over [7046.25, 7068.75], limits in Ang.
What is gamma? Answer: 44.7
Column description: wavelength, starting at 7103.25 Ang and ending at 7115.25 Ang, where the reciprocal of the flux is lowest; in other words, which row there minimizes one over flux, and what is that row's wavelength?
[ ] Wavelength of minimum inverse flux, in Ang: 7114.5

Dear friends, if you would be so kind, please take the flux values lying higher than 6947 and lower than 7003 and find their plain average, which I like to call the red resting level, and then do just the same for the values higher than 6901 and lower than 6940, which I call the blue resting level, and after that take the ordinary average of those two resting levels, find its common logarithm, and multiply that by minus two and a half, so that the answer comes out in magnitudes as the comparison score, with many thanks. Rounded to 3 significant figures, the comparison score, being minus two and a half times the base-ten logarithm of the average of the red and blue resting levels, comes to -3.72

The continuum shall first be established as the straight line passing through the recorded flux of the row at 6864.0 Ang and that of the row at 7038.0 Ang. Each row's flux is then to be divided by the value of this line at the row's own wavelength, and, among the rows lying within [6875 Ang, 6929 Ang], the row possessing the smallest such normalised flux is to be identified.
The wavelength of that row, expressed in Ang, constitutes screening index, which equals 6903.0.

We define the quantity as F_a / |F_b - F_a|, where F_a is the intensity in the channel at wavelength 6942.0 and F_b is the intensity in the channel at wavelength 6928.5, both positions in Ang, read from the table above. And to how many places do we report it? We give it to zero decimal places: 87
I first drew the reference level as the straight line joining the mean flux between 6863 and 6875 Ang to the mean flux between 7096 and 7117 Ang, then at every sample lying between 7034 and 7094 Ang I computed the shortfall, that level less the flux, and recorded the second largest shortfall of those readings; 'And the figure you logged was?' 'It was 3.8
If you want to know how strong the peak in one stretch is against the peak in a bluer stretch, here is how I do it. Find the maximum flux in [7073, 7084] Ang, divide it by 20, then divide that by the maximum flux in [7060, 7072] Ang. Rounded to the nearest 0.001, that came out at 0.054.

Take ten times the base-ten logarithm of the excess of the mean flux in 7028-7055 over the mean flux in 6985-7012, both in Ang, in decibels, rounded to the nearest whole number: 0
